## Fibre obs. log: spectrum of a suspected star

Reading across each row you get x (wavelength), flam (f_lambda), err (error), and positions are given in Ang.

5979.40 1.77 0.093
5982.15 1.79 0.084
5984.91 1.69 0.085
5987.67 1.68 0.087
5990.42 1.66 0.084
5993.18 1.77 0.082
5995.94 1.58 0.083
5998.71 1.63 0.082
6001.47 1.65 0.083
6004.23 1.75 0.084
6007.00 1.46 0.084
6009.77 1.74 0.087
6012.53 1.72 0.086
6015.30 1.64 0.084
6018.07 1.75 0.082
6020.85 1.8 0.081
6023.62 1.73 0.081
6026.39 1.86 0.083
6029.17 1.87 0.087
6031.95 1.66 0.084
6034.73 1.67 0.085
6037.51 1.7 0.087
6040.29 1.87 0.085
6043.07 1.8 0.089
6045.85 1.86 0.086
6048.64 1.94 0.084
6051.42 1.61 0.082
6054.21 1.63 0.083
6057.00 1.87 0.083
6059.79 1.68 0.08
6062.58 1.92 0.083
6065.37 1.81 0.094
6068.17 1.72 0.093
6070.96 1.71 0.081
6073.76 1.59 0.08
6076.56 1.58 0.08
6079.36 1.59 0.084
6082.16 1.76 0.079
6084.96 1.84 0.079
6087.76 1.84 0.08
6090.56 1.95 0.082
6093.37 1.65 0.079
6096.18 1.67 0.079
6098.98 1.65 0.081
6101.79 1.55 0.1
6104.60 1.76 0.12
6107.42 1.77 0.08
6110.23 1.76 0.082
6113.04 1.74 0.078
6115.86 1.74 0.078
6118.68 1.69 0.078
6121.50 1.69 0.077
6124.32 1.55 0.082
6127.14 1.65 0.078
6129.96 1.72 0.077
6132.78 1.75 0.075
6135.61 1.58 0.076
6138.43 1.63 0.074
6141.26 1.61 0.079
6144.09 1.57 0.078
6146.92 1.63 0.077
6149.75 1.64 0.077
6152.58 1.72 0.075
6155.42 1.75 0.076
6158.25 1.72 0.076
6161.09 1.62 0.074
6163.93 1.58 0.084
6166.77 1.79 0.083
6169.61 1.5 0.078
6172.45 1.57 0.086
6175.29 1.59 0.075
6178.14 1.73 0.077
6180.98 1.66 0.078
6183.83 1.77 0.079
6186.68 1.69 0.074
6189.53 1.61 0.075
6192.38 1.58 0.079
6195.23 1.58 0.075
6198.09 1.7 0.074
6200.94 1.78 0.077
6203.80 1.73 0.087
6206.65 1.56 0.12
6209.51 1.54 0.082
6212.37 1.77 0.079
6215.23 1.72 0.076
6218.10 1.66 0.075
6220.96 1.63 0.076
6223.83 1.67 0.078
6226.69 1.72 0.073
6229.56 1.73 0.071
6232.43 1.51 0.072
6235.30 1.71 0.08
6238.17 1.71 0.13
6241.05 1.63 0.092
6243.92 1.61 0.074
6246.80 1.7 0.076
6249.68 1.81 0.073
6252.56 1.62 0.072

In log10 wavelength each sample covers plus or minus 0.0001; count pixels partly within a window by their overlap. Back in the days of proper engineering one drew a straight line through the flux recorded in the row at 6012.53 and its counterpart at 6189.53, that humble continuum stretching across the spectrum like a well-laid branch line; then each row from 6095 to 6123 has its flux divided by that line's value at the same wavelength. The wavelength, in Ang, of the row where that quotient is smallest 6101.79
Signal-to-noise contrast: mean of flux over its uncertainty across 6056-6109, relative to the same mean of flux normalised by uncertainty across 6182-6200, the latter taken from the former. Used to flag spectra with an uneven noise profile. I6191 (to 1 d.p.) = -1.2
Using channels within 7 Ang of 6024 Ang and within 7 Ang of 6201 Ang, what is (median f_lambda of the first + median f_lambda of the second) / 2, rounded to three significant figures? 1.75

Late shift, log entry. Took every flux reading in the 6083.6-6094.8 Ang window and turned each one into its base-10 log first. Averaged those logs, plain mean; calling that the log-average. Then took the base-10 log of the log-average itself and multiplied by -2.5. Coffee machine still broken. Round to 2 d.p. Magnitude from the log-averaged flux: 1.47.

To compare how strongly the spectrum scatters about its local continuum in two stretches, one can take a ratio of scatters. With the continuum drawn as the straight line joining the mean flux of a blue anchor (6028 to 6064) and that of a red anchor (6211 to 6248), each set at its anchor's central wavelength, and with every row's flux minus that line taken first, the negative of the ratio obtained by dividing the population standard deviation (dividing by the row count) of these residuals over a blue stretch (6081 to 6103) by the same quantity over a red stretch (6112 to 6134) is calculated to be -2.0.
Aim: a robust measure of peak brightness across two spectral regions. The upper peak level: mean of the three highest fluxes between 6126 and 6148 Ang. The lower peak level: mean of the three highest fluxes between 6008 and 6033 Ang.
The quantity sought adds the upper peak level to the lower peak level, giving 3.55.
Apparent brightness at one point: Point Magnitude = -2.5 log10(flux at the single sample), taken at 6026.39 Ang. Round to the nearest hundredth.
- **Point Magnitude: -0.67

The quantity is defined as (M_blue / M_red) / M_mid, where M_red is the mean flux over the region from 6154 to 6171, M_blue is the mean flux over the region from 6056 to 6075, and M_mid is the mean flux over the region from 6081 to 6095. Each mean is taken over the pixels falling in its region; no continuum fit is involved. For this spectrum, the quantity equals 0.59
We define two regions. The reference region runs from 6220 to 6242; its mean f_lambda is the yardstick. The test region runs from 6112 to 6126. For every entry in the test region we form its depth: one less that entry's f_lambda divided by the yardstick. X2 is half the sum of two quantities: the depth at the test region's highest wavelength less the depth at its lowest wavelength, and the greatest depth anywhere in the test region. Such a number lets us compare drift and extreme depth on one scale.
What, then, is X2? 0.09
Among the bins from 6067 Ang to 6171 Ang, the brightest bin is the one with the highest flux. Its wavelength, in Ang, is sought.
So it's 6090.56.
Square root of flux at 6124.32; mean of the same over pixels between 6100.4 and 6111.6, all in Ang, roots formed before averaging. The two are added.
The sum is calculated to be 2.552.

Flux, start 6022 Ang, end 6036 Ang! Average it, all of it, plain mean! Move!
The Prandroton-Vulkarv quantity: 1.76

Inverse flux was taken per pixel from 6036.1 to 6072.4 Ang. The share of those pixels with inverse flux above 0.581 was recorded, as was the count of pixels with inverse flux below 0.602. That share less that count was -11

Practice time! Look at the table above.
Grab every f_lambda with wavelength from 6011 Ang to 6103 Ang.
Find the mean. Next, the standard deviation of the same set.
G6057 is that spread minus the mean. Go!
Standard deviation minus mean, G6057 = -1.63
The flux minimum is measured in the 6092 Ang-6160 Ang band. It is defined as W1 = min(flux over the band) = 1.55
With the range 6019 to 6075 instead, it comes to 1.59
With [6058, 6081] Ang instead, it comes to 1.58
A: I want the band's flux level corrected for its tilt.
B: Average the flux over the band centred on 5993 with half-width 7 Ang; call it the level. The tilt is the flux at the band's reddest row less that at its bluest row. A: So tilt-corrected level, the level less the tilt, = 1.71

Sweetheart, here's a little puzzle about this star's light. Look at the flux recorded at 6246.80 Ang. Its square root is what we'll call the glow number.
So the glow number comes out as 1.30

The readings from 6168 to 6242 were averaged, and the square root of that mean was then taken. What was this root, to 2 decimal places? 1.29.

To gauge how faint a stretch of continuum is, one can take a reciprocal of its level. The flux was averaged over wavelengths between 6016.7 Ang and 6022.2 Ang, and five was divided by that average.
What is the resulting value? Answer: 2.82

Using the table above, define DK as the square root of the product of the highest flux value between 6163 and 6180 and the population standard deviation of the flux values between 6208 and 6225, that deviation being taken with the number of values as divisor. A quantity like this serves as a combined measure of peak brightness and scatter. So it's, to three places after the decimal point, 0.359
